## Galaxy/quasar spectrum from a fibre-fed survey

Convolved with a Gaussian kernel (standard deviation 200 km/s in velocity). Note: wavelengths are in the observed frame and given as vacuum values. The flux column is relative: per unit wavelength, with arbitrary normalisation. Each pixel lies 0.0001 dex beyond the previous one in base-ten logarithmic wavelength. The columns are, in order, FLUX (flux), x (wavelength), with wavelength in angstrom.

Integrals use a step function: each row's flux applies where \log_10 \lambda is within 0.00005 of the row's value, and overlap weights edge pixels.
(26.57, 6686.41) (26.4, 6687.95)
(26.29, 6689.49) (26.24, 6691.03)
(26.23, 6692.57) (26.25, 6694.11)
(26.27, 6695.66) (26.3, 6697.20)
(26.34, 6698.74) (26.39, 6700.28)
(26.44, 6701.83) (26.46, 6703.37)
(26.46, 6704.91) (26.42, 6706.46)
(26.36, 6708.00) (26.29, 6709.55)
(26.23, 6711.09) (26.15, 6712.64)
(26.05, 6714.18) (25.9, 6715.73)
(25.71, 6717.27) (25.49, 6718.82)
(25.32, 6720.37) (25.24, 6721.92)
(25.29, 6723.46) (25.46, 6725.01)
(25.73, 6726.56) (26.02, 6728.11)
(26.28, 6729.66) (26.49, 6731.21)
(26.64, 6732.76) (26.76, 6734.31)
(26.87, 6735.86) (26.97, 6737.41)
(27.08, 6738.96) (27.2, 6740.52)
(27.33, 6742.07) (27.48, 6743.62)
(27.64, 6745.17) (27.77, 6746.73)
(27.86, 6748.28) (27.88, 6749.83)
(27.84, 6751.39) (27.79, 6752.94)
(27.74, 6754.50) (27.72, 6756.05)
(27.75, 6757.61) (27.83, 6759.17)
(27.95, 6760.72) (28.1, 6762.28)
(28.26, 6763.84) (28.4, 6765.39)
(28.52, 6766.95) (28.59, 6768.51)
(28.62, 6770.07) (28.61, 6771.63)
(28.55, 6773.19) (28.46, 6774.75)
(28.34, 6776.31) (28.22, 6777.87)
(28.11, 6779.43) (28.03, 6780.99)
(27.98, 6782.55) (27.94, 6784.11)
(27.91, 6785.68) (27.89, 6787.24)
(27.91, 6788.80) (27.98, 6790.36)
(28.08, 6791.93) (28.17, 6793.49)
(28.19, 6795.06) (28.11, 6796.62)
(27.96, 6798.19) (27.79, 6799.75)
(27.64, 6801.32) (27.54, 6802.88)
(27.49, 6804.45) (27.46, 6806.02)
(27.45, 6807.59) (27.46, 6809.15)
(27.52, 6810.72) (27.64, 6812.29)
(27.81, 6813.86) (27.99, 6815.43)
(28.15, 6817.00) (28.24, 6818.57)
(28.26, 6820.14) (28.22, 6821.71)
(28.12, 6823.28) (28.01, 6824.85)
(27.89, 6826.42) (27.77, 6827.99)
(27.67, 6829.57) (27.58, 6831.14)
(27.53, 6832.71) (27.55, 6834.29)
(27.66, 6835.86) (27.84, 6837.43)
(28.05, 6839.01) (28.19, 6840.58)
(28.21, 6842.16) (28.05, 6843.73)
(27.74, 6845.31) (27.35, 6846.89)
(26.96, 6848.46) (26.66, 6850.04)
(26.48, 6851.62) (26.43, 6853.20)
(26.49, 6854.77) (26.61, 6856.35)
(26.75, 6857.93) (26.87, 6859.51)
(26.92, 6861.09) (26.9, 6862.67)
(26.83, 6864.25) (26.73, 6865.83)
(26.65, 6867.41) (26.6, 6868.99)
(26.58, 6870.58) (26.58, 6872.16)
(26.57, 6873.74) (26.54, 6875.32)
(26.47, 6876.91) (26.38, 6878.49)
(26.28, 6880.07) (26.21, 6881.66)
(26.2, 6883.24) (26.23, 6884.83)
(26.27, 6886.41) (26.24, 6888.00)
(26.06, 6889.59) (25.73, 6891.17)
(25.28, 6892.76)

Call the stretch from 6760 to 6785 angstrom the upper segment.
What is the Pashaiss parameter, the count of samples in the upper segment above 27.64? 16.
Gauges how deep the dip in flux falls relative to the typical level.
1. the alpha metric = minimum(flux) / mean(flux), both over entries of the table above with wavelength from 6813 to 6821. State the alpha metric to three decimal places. 0.990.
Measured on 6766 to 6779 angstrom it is 0.991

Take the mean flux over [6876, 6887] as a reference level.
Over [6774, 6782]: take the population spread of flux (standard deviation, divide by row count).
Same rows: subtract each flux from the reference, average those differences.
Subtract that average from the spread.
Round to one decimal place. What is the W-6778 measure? 2.1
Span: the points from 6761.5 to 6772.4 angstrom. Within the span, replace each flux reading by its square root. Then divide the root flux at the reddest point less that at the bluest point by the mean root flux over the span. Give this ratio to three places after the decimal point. 0.009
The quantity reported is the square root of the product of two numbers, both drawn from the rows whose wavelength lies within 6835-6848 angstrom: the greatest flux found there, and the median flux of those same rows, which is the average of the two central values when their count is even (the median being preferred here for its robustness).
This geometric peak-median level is 28.1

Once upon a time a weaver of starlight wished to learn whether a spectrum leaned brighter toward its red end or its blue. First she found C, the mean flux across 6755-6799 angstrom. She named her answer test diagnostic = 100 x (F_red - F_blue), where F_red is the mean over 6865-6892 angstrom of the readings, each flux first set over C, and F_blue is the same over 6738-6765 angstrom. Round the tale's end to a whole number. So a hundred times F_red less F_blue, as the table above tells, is -5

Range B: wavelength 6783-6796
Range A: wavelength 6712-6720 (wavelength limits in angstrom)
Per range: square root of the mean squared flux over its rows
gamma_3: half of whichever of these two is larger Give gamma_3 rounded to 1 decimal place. 14.0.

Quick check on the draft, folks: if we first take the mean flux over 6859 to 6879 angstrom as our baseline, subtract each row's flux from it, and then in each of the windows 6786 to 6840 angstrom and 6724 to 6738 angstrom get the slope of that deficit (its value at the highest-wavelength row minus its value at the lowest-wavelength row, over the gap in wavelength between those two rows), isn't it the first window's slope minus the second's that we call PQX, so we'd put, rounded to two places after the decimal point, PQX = 0.12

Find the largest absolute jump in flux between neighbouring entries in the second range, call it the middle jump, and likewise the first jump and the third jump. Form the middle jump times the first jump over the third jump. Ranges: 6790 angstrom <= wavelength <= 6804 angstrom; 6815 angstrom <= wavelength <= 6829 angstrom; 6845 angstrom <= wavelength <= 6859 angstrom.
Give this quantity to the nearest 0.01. 0.07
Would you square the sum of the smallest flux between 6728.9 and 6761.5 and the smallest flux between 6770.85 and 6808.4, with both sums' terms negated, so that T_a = 2887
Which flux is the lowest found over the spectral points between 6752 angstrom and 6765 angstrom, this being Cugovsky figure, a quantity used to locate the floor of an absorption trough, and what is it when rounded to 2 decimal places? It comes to 27.72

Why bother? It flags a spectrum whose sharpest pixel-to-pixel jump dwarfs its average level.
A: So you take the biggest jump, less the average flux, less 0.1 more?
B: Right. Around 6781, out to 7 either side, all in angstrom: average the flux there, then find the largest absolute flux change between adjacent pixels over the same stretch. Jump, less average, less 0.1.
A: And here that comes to -28.1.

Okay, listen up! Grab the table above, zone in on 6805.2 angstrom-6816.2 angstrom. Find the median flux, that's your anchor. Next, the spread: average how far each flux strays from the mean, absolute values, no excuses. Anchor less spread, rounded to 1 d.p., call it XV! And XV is 27.4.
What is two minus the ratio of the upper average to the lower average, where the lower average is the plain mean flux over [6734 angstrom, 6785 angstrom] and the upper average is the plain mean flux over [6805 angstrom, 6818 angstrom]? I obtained 1.01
